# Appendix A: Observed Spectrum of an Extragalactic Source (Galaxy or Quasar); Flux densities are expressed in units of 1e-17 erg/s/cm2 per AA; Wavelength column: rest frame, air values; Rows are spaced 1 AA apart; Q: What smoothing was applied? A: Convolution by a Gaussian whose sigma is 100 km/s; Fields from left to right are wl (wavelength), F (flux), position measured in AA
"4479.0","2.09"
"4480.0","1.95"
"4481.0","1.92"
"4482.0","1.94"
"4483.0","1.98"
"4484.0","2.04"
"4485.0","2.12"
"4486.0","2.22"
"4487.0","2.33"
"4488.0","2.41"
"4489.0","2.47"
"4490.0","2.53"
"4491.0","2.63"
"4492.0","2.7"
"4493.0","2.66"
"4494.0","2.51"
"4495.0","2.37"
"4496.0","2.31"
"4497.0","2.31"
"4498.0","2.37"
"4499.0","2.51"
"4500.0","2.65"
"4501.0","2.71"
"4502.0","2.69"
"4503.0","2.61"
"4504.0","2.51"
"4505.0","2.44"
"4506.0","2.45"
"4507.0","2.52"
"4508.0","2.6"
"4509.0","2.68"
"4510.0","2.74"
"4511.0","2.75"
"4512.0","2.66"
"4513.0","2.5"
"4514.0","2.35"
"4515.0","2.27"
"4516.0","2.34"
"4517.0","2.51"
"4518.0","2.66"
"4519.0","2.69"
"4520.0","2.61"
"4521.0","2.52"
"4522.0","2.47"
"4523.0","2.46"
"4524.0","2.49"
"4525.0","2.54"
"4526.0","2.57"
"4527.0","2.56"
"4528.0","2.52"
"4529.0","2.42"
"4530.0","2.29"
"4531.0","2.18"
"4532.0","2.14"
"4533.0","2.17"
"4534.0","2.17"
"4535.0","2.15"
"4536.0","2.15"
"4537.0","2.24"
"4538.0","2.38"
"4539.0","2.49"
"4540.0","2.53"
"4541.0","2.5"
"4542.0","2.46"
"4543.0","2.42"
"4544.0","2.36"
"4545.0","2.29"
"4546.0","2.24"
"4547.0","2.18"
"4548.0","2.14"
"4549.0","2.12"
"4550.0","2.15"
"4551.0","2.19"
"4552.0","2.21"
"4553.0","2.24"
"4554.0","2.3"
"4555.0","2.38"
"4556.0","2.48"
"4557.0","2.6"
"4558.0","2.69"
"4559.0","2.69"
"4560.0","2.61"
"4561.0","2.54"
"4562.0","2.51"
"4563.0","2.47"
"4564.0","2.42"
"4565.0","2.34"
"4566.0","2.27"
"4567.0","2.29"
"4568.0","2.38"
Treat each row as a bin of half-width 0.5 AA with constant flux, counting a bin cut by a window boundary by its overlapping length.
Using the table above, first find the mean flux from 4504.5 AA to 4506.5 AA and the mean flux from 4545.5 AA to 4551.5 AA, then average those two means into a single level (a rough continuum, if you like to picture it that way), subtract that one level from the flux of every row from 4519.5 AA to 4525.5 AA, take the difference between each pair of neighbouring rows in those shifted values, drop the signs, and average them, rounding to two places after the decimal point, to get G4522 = 0.05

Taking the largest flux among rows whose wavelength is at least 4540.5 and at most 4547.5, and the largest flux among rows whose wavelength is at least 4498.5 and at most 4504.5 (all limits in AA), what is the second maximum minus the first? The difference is 0.2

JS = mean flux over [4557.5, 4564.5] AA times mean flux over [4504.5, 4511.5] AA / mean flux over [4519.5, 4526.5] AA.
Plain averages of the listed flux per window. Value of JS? 2.6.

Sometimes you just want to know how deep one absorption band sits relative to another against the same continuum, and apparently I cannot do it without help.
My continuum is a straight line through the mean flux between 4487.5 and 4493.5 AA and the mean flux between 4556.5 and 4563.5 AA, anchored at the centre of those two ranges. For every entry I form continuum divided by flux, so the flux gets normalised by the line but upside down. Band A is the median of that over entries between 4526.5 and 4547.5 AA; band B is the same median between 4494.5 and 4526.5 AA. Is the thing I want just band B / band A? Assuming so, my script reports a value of 0.91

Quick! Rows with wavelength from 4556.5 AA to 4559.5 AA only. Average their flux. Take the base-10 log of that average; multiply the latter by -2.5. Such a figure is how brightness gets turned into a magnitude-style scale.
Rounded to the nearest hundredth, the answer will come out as -1.06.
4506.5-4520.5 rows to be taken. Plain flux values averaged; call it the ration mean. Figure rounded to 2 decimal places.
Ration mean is 2.56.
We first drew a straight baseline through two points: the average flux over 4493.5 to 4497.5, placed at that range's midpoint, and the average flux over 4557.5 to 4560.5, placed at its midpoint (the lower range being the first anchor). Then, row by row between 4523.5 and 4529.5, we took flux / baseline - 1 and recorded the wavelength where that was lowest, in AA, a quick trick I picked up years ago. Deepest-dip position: 4529.0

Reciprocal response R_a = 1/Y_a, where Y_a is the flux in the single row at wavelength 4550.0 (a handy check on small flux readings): 0.465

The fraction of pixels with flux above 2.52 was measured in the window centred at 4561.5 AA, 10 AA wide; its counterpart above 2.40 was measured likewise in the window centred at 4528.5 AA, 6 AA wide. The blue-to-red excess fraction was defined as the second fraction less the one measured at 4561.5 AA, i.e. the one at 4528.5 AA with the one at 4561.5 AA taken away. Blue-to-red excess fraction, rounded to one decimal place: 0.2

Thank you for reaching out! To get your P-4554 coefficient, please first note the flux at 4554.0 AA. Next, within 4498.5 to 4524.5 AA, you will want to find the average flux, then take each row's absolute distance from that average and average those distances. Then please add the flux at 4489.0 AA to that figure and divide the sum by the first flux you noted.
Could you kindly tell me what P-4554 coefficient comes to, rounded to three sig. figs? 1.12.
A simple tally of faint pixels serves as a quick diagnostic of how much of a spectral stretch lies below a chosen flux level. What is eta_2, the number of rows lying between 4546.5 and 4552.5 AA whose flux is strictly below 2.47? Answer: 6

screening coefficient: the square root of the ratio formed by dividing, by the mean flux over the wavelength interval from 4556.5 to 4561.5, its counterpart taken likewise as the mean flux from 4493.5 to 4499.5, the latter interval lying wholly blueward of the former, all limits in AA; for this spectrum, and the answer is 0.96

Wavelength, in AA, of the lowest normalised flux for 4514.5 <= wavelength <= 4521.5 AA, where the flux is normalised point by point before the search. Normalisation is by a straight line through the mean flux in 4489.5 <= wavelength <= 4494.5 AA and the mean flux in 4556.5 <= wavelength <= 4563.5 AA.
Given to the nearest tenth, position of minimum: 4515.0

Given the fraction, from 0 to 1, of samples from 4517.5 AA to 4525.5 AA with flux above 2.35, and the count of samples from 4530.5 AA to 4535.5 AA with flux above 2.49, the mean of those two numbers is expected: 0.5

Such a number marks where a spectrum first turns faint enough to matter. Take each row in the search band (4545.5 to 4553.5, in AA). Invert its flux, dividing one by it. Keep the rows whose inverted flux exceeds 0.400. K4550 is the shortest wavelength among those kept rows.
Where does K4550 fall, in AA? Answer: 4546.0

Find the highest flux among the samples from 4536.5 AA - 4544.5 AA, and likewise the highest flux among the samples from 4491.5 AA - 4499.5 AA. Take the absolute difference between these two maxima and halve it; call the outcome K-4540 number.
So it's 0.085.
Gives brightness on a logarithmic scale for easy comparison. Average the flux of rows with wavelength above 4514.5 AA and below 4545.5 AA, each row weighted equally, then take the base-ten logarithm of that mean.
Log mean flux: 0.381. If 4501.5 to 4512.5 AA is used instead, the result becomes 0.416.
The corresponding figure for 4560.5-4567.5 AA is 0.381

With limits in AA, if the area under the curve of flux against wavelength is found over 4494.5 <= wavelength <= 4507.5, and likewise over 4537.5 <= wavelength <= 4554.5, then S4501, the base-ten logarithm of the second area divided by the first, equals 0.1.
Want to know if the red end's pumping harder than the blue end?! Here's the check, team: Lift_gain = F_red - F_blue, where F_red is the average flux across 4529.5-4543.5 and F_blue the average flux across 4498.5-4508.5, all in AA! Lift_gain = -0.26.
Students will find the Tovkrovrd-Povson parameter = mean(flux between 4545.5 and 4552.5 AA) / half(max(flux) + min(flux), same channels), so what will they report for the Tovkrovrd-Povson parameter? 1.00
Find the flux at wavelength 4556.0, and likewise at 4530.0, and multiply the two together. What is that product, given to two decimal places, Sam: 5.68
